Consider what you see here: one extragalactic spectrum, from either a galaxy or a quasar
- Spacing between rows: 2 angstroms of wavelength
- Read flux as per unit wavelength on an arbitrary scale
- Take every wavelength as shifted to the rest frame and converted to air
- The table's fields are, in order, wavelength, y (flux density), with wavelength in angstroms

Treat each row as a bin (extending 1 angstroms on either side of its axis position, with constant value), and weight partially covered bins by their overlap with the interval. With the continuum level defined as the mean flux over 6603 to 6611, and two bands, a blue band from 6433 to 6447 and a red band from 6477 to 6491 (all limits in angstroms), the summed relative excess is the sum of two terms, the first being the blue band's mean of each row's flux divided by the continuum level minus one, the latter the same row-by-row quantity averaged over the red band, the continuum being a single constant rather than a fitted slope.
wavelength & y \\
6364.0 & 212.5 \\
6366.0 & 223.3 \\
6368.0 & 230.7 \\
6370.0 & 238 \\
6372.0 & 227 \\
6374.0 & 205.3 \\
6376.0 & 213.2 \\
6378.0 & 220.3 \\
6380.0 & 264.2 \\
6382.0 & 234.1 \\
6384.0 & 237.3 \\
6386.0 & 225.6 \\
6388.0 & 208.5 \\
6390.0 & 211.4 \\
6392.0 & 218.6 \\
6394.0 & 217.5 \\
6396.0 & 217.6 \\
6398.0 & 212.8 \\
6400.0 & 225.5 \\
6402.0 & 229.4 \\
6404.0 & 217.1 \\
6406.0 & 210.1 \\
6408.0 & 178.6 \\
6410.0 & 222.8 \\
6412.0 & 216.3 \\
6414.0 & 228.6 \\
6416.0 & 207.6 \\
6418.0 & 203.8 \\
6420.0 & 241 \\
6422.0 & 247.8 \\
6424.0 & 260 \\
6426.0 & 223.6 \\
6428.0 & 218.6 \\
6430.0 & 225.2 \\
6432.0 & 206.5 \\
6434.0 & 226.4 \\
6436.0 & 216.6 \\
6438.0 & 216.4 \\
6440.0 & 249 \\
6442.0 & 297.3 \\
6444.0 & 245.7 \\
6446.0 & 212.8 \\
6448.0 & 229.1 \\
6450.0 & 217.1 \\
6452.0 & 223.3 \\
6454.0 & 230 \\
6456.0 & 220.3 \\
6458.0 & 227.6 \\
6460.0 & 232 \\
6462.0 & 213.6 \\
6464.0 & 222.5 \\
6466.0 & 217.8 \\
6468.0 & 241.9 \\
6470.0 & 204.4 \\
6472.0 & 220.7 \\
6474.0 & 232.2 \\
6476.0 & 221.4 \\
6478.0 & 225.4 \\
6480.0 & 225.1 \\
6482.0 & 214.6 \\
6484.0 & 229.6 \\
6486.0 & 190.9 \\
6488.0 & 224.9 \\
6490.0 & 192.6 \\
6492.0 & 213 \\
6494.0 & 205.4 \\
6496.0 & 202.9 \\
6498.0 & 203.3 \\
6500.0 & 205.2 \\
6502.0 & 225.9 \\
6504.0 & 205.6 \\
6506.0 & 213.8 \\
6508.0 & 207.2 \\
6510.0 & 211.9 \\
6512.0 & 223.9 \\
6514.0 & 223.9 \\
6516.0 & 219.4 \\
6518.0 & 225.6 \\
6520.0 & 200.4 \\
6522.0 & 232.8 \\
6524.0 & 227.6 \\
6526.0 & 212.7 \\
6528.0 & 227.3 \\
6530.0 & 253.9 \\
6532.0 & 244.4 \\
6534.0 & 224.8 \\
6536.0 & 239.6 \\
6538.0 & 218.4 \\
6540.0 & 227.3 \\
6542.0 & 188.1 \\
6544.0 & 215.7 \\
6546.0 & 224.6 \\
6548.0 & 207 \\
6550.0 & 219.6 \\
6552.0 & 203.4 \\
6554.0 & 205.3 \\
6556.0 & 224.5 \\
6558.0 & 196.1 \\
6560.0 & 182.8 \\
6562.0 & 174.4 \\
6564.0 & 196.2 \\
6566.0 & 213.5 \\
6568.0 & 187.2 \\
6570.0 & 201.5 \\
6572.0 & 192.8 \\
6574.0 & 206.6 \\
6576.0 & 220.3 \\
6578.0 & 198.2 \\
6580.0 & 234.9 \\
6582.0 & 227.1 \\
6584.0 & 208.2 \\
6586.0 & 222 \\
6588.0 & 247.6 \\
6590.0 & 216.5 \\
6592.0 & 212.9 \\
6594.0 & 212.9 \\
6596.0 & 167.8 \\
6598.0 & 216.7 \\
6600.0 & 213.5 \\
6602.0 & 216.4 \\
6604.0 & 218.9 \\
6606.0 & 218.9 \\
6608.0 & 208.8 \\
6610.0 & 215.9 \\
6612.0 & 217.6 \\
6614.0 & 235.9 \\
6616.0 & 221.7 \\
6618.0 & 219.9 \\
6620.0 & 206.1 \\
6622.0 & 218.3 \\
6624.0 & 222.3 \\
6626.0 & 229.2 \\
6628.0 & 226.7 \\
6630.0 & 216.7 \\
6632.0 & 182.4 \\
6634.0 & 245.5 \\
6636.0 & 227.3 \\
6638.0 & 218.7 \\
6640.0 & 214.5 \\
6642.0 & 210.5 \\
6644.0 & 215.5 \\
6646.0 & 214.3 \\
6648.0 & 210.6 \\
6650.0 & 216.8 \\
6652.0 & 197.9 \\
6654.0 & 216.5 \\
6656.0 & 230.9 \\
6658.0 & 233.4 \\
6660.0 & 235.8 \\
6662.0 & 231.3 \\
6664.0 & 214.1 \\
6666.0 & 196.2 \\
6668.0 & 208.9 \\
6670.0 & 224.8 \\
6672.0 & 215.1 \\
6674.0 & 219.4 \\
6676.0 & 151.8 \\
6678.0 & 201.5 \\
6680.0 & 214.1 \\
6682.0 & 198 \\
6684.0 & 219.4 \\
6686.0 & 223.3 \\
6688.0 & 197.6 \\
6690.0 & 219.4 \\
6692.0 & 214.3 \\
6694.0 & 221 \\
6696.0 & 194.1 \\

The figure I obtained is 0.10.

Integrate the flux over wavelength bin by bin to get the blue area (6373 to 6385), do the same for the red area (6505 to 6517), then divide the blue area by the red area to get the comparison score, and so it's 1.06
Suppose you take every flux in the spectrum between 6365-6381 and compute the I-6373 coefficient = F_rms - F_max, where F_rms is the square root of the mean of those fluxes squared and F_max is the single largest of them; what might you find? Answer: -36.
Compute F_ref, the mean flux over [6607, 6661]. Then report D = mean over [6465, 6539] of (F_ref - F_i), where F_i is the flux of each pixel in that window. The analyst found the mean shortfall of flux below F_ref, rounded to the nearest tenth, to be -0.3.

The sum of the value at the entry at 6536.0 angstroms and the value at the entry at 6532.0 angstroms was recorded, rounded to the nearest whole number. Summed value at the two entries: 484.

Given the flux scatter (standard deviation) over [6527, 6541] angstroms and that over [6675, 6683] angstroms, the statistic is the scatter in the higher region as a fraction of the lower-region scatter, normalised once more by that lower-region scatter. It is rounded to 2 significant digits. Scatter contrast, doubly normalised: 0.17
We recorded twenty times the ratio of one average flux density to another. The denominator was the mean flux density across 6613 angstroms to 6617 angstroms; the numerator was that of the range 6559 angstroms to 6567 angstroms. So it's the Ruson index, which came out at 16.8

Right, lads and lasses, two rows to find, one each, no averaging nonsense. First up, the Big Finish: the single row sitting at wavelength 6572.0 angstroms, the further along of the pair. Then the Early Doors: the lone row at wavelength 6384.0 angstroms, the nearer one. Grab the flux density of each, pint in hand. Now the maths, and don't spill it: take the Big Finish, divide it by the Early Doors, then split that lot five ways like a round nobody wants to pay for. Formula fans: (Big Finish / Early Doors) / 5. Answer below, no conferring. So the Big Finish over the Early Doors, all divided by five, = 0.162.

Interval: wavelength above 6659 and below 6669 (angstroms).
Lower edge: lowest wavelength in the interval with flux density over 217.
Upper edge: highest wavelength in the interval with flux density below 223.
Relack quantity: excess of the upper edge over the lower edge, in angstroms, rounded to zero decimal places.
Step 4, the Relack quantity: 8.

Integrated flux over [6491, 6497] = 1243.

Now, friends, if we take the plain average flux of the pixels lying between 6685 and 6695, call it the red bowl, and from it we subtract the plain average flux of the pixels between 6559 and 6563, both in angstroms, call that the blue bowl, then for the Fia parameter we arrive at 37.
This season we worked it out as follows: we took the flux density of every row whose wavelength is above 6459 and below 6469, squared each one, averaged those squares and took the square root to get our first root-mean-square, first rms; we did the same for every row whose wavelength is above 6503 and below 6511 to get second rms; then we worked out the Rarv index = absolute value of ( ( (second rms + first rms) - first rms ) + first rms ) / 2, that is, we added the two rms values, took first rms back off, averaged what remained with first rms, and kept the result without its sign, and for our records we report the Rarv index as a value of 218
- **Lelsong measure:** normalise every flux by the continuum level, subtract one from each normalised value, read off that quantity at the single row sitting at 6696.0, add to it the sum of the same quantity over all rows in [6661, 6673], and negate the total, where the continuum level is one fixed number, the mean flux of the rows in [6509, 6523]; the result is 0.24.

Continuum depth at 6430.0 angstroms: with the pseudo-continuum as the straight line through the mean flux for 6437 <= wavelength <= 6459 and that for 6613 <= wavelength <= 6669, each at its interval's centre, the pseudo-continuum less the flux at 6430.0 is 10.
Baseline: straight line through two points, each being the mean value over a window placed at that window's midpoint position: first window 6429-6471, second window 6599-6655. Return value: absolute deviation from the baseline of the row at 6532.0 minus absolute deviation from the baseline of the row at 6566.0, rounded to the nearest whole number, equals 15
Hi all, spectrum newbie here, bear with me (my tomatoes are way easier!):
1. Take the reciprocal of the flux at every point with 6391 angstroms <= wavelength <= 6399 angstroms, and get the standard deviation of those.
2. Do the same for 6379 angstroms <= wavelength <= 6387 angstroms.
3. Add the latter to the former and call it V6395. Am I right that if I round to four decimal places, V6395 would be 0.0003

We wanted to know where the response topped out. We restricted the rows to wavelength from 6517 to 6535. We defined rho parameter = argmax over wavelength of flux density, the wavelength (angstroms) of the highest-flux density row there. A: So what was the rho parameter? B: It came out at 6530.0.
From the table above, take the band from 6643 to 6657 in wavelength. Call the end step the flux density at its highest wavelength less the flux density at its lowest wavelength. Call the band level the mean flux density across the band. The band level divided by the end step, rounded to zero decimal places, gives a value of 14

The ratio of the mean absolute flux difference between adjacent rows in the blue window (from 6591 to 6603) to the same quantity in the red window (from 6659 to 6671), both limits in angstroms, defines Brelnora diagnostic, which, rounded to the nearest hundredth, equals 1.47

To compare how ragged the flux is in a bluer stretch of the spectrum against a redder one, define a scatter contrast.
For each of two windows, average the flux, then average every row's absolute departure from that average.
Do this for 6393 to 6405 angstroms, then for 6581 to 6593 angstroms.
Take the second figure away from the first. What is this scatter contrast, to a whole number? -5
